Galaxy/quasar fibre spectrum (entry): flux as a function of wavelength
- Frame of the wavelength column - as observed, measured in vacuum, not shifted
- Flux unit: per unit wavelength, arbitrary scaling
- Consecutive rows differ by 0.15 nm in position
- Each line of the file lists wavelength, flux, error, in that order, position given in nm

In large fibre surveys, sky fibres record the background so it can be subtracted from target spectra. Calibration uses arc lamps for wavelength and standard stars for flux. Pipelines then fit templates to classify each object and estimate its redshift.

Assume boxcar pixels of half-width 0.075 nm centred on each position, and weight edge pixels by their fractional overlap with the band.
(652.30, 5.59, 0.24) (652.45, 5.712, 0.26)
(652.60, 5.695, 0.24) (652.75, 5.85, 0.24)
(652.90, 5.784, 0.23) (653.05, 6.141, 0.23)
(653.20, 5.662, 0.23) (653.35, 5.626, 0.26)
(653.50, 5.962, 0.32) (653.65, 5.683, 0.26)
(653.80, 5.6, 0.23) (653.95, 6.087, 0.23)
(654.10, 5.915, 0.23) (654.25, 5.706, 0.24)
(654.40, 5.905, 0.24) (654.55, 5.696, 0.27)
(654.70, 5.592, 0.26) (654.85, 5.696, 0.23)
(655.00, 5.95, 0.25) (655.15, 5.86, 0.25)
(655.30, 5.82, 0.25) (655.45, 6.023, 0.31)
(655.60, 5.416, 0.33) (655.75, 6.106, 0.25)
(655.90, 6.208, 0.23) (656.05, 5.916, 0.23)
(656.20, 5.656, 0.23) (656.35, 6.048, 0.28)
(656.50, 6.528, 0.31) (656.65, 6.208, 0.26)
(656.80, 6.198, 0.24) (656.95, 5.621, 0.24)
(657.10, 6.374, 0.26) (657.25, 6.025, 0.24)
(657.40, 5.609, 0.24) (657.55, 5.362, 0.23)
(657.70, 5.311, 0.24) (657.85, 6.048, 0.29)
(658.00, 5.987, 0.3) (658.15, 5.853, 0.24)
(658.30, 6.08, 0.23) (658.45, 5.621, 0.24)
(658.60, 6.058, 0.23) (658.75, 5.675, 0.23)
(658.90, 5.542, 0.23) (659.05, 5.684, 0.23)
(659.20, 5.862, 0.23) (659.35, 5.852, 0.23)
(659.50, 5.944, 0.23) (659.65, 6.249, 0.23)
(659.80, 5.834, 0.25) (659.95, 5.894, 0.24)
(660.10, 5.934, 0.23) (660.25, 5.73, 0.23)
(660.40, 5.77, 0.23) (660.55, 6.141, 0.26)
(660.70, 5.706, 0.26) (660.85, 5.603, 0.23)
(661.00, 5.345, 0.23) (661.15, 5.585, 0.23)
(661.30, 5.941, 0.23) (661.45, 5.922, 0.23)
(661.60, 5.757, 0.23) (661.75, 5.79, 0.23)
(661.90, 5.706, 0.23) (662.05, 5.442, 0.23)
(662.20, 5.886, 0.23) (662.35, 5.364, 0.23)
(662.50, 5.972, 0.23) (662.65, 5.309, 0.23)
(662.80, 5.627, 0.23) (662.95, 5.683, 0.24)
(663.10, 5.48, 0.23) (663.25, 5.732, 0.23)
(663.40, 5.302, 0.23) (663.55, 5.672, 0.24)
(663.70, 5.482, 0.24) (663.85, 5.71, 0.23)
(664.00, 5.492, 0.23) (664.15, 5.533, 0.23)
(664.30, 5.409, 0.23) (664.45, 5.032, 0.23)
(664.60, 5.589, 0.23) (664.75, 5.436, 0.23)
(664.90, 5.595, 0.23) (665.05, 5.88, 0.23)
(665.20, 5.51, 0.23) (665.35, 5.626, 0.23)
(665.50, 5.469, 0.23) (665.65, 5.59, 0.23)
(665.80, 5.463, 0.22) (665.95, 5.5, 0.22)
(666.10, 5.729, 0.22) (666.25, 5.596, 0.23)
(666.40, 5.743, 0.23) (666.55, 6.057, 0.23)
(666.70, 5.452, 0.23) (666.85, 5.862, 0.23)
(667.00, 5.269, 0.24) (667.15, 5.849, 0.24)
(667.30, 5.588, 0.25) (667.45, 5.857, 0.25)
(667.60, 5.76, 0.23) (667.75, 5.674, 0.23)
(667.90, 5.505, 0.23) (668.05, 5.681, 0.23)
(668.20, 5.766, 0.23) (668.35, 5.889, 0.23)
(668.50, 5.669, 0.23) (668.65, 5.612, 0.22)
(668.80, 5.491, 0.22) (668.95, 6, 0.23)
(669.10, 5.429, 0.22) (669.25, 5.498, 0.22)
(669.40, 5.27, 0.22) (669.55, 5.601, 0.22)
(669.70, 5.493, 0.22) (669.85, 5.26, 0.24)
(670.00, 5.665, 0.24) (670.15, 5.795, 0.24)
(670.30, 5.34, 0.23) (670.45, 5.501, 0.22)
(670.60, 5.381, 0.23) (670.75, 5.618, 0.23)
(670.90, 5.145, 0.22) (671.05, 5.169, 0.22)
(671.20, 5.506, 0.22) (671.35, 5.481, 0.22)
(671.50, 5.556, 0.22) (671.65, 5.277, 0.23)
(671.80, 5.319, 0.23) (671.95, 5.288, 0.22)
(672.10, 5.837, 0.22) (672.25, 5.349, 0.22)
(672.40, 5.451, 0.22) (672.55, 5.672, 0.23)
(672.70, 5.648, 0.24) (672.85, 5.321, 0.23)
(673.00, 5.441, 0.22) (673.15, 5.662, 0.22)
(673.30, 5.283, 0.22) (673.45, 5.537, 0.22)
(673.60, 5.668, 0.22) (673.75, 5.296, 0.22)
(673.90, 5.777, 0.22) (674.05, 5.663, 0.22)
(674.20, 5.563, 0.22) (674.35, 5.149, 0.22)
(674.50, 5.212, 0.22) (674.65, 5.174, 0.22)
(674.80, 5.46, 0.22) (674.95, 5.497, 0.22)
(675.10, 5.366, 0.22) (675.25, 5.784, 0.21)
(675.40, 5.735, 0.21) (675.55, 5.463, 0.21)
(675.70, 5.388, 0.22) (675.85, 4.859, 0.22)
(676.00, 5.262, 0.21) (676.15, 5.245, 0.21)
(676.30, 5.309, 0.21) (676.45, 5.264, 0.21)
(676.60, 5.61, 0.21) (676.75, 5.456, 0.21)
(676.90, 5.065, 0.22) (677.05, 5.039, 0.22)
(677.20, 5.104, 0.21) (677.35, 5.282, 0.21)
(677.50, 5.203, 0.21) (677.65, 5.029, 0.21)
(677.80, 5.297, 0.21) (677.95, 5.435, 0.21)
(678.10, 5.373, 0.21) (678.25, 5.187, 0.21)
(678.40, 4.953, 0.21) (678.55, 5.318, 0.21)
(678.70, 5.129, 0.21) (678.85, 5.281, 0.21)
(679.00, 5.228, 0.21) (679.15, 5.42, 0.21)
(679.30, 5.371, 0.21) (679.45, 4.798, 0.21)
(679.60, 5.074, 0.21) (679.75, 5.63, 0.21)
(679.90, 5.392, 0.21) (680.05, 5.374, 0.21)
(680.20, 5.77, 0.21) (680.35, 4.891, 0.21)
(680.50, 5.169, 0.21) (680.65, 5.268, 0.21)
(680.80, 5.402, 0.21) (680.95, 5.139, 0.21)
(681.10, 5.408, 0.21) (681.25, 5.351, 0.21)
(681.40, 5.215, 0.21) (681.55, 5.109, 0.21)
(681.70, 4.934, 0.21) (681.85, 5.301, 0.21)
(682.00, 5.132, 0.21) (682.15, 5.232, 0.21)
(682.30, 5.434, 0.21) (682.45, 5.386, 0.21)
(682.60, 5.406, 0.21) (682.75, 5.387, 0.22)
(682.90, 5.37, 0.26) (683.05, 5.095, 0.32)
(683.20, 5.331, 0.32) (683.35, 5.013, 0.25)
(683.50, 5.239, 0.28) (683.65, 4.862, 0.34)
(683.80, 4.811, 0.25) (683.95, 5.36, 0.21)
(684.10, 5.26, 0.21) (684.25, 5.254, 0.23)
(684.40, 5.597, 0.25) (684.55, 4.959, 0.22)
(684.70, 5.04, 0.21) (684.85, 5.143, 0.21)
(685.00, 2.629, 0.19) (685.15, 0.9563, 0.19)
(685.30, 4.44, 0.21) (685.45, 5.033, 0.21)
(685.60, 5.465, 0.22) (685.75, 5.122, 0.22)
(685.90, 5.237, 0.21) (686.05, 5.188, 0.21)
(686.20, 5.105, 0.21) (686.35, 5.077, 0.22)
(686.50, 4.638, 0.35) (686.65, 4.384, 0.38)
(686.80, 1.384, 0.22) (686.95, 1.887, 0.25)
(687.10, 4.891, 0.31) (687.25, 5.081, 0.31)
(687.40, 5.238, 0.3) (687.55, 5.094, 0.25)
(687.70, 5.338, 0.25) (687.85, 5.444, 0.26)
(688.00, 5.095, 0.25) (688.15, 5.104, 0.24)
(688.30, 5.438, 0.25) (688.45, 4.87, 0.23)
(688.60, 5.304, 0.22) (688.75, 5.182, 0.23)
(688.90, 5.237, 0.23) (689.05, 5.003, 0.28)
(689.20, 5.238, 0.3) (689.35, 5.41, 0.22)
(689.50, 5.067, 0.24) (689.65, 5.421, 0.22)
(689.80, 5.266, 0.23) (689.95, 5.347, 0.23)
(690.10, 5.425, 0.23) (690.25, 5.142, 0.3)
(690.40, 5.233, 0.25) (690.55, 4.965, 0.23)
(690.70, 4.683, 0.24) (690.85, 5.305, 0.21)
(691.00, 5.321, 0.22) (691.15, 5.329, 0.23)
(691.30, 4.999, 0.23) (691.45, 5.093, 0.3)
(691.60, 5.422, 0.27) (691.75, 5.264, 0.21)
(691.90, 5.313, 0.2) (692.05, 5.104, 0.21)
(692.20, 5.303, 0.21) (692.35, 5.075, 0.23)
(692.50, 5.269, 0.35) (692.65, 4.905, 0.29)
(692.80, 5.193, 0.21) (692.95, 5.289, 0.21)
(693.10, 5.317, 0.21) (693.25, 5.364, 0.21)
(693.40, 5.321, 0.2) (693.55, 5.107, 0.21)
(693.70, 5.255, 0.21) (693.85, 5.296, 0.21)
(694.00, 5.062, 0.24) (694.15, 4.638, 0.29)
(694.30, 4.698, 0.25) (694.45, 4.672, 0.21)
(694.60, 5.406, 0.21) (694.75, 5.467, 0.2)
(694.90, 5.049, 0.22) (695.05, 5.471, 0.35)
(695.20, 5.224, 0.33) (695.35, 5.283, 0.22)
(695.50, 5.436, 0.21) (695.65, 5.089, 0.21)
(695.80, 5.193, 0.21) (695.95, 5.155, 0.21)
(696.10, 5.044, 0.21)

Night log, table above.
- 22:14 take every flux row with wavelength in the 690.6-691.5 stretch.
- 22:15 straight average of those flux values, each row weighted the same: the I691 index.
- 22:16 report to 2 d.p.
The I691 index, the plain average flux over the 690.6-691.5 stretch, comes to 5.12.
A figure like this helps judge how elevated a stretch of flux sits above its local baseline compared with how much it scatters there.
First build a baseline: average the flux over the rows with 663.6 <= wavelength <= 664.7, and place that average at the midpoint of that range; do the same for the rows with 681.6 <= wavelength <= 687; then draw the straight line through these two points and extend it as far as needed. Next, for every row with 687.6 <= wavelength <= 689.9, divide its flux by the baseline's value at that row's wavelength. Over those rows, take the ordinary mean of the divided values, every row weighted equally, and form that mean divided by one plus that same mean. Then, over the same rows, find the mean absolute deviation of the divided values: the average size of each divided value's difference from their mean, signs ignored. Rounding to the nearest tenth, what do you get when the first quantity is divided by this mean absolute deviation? 17.2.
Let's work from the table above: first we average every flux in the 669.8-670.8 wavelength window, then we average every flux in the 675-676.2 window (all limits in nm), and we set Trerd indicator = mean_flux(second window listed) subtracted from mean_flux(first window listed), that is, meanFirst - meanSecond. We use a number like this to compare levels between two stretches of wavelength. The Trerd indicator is 0.12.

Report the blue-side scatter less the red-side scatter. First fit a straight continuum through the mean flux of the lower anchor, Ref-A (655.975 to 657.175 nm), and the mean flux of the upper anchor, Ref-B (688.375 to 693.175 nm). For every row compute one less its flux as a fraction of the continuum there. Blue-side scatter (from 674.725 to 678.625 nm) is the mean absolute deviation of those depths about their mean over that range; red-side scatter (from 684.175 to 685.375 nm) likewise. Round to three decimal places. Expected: -0.201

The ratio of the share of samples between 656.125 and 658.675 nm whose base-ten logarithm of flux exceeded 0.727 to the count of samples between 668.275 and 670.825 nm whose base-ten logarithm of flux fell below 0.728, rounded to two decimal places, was 0.31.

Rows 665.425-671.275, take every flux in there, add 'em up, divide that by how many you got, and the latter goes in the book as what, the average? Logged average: 5.58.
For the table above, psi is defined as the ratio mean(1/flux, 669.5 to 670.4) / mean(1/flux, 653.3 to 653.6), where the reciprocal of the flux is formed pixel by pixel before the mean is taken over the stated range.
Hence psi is 1.05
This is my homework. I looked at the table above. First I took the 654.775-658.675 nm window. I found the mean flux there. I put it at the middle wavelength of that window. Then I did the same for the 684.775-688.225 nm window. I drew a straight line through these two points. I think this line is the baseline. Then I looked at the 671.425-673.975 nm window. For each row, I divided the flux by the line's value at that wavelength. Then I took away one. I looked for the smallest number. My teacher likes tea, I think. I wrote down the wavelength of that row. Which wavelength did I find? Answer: 671.65 nm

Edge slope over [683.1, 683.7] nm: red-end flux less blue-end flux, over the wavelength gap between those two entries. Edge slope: -1.0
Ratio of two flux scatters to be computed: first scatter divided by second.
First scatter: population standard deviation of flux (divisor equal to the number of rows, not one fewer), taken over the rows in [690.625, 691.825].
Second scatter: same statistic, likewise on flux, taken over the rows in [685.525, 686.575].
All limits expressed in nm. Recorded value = 1.0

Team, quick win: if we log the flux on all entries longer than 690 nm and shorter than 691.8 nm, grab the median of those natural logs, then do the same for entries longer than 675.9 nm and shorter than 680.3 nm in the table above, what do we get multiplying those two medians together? 2.76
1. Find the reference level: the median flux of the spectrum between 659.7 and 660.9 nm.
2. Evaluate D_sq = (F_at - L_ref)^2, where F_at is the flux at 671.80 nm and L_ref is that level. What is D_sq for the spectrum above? 0.23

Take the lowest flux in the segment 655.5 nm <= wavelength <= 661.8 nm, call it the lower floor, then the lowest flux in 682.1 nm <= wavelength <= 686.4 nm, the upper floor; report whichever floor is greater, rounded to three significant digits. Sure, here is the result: 5.31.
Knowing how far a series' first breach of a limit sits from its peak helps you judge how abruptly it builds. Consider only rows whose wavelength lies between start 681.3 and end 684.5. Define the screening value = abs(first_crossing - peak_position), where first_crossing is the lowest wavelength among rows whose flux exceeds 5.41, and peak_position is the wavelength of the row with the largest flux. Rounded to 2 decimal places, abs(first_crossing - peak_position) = 2.10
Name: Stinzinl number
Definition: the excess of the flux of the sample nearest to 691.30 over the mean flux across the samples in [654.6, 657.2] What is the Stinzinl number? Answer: -1.0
